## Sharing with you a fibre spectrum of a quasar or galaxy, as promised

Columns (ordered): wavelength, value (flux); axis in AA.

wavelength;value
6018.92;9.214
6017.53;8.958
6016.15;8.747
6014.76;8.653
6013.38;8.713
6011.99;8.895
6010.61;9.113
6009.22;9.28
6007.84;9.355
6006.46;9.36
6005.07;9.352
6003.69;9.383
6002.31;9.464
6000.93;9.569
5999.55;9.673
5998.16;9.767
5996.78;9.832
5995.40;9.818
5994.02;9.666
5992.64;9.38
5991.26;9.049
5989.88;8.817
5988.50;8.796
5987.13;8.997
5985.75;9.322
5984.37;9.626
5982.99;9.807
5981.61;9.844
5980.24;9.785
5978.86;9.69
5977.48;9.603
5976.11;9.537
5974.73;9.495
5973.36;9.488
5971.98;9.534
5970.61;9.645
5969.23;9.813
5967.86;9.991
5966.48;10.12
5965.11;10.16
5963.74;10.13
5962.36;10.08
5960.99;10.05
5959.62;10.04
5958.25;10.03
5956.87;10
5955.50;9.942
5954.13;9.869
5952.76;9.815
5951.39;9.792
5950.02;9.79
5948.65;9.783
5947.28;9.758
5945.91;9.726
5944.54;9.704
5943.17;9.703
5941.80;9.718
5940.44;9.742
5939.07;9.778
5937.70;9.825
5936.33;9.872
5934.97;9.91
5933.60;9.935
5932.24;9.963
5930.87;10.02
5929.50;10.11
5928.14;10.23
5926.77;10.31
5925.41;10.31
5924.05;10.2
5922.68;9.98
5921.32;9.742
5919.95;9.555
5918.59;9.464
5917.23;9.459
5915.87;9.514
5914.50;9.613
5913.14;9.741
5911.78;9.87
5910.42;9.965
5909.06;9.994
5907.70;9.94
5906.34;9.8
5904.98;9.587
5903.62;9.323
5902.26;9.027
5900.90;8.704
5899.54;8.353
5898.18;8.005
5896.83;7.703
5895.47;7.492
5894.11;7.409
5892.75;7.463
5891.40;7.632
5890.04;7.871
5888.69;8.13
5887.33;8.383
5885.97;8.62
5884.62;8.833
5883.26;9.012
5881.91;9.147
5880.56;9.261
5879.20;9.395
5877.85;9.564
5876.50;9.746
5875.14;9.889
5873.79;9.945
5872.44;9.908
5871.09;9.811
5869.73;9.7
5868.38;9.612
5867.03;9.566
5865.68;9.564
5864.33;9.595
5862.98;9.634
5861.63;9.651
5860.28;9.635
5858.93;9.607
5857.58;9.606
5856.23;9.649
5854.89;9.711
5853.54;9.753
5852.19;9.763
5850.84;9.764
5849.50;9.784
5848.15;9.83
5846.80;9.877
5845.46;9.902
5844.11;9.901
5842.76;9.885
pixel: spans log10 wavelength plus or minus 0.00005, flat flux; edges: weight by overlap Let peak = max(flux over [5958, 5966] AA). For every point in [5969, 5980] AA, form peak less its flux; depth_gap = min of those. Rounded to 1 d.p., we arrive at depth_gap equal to 0.3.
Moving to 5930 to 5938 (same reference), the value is 0.1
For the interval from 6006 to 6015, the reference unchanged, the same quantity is 0.8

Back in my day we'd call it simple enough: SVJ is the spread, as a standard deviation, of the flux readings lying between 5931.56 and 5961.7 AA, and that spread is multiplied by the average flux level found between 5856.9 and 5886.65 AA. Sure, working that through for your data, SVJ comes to 1.1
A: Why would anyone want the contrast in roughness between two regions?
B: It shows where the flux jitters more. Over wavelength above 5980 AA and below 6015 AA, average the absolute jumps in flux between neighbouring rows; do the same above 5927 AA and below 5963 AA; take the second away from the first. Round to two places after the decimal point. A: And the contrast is 0.10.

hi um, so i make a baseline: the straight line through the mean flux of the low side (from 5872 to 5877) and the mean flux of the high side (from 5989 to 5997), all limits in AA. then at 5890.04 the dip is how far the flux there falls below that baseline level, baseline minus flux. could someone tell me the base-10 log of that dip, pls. 0.29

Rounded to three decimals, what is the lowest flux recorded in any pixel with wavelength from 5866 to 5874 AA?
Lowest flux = 9.566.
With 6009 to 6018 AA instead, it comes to 8.653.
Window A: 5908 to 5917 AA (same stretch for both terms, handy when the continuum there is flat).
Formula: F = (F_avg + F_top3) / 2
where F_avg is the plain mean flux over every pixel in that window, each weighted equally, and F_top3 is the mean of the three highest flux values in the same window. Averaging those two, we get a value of 9.9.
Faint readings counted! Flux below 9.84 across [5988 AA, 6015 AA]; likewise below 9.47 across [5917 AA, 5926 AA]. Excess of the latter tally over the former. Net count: -18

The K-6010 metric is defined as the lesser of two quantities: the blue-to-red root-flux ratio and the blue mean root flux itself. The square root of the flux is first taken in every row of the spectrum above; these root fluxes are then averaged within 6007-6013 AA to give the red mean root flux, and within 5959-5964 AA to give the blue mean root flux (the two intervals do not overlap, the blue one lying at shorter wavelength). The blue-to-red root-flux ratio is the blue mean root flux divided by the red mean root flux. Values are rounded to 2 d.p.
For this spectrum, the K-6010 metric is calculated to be 1.05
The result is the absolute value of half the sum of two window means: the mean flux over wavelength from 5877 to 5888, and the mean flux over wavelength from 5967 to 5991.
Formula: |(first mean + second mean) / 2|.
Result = 9.3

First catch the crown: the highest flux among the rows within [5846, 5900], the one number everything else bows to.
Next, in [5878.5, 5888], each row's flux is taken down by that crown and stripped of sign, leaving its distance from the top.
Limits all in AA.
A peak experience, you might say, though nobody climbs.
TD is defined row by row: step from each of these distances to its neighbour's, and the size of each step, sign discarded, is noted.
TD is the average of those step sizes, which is 0.17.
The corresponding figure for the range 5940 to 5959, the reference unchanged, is 0.03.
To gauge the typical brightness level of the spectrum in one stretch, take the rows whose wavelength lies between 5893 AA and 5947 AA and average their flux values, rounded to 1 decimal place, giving 9.5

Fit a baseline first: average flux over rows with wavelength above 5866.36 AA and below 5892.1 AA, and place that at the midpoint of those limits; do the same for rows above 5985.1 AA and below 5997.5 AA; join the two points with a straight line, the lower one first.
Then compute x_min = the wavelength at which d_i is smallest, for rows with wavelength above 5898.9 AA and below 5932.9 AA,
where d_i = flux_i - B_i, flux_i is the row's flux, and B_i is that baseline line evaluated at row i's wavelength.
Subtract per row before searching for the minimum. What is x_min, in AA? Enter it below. 5899.54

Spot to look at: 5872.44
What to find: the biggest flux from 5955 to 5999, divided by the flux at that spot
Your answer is 1.03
